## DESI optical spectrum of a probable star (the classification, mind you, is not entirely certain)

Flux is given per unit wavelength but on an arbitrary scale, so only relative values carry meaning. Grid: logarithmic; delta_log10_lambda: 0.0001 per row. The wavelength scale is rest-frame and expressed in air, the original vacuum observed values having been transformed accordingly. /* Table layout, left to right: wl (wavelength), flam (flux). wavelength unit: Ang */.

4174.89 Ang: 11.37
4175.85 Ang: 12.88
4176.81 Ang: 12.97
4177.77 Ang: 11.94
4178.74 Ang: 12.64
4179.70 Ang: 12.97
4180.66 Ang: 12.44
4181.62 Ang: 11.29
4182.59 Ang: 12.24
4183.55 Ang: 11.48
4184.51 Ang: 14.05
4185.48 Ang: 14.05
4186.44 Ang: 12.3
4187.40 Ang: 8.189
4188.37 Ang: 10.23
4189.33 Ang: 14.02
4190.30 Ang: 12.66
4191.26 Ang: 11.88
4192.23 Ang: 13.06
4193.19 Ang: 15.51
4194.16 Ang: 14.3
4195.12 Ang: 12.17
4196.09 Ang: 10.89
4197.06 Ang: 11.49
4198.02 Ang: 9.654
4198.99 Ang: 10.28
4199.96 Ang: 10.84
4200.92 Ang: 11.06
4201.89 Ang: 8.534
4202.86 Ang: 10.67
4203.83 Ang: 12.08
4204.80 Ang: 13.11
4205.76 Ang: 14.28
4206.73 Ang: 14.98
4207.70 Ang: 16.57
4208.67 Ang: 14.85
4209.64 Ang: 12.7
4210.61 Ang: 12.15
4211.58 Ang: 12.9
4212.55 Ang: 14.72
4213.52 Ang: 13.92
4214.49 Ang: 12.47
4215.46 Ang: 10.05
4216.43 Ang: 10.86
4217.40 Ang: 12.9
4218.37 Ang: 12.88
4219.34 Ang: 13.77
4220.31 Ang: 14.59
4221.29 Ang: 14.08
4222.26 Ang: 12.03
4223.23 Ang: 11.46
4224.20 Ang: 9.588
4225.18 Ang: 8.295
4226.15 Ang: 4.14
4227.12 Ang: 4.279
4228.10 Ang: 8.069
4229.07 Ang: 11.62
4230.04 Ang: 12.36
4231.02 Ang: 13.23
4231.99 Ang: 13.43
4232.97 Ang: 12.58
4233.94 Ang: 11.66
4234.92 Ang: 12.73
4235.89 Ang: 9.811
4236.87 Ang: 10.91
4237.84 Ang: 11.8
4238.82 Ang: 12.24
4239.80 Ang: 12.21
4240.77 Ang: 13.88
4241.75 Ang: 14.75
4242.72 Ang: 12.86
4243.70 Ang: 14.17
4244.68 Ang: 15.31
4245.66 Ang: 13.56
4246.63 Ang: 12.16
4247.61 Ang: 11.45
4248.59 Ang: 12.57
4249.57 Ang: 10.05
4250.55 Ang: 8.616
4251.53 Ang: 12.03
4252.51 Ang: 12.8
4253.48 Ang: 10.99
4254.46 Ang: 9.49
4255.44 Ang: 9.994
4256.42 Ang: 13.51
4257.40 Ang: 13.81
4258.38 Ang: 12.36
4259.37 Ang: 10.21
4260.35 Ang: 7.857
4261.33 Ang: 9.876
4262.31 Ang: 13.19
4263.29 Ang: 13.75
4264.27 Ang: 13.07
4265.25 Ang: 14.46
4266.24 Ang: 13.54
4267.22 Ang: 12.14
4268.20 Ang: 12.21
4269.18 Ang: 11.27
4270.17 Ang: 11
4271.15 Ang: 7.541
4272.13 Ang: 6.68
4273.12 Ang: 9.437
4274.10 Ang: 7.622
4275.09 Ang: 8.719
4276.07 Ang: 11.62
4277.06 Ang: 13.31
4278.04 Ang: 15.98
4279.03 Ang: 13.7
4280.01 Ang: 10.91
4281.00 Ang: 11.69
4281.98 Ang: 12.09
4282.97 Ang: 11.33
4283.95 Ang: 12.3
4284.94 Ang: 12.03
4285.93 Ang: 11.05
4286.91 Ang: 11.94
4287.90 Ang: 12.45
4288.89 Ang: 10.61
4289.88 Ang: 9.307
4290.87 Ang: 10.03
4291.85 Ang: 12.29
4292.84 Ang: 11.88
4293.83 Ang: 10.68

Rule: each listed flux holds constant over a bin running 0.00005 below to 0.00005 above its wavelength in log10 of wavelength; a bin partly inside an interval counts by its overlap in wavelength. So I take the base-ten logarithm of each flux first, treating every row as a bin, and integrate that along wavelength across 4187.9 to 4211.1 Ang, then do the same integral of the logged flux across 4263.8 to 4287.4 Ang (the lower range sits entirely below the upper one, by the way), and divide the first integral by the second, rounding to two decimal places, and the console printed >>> 1.02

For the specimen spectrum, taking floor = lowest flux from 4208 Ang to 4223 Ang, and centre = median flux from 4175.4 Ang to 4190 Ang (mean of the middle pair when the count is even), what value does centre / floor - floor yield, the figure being -8.8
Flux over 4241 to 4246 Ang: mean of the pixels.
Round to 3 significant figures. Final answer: 14.1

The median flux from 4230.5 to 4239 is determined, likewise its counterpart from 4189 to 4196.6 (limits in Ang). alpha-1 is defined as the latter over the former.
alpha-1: 1.05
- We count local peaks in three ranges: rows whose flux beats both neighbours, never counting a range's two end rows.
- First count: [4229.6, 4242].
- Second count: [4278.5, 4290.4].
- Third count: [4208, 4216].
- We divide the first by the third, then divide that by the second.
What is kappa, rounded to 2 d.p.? 1.00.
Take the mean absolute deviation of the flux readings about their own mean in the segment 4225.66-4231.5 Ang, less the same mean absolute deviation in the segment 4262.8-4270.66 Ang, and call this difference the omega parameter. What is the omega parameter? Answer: 2.4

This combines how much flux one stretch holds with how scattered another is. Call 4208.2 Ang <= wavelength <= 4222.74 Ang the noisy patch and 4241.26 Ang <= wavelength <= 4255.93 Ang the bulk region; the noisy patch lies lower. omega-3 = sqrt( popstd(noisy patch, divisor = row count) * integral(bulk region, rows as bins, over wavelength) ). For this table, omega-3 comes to 15.4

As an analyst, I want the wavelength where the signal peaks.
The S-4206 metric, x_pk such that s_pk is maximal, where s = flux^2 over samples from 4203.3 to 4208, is 4207.70 Ang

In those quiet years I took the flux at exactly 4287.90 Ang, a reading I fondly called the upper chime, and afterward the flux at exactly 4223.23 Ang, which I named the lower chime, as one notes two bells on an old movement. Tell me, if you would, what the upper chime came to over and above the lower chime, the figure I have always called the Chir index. 1.0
